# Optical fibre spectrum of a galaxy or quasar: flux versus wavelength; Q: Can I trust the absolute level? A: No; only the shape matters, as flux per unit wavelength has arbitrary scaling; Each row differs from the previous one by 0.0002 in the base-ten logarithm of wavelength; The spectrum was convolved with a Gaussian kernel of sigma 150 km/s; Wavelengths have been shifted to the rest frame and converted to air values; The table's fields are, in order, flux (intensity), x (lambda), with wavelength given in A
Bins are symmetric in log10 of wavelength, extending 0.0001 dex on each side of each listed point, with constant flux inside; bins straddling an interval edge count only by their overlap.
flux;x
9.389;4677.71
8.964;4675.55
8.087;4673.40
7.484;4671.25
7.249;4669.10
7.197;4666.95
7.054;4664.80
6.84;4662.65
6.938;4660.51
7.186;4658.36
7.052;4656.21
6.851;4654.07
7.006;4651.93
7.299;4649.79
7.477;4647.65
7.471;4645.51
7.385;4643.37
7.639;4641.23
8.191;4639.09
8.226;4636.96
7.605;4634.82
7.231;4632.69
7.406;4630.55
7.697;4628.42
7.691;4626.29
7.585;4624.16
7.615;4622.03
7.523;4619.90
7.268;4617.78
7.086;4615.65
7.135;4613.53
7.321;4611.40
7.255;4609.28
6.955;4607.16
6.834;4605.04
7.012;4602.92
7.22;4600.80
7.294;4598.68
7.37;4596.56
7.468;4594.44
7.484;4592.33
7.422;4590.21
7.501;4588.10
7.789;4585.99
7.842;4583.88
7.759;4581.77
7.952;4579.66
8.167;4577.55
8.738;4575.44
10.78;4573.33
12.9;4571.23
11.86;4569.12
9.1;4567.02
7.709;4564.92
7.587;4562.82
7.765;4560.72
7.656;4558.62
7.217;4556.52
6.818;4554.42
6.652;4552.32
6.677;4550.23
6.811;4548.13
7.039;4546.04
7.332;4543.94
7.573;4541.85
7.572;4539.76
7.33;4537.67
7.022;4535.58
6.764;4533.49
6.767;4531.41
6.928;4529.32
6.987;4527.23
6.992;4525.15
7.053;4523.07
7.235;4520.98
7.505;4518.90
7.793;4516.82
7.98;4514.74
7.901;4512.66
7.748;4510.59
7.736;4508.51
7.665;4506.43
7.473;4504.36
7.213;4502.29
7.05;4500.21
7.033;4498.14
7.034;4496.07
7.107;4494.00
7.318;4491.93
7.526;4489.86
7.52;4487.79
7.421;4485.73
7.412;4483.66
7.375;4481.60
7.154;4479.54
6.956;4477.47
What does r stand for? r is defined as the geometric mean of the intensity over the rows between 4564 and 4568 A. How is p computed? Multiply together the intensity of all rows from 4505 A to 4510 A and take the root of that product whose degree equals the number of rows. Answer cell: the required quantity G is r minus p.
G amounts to 0.68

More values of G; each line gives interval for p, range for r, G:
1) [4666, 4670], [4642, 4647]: 0.20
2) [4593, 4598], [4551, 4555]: -0.68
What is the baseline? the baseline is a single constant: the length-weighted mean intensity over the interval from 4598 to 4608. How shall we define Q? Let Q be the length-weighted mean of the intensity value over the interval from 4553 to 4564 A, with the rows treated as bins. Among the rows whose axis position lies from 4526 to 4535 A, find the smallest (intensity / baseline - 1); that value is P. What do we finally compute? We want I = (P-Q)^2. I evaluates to 55.1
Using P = -0.041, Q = 7.4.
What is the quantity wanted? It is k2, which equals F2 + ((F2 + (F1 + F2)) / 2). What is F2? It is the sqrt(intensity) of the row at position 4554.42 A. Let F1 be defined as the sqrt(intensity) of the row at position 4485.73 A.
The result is 6.58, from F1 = 2.72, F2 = 2.61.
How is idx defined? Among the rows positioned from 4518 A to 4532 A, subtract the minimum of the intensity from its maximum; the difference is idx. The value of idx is 0.7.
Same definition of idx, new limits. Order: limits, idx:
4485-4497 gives 0.5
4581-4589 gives 0.3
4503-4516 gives 0.5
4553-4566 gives 0.9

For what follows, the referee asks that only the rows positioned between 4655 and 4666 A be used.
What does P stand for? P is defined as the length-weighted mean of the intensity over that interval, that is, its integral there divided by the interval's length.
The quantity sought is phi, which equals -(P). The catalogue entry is -7.01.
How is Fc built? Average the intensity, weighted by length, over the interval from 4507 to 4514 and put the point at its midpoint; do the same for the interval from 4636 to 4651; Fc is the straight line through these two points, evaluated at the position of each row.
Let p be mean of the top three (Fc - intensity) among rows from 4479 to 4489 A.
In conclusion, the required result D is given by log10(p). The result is -0.29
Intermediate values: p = 0.51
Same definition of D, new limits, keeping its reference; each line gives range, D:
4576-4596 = -0.60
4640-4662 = -0.14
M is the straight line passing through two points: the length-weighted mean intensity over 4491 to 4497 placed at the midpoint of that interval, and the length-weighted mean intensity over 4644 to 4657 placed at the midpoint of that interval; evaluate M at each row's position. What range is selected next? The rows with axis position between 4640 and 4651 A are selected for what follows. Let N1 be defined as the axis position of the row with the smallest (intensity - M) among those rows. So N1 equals 4649.79 A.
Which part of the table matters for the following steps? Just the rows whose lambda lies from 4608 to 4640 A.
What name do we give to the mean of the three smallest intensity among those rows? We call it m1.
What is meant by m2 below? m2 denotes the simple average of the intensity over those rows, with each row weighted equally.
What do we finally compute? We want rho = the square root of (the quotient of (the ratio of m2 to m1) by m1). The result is 0.384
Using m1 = 7.15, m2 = 7.5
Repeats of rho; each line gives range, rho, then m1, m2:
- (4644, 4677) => 0.394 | 6.88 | 7.3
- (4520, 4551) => 0.395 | 6.74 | 7.1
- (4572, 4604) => 0.391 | 7.18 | 7.9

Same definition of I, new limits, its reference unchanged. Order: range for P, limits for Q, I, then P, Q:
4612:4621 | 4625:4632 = 57.3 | 0.004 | 7.6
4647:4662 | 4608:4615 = 52.6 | -0.029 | 7.2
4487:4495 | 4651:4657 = 48.5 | 0.007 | 7.0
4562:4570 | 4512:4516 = 61.7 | 0.075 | 7.9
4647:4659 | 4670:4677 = 68.0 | -0.029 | 8.2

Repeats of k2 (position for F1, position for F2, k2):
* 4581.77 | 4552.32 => 6.55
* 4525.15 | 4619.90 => 6.81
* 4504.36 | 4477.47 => 6.64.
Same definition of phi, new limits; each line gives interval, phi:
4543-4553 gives -6.91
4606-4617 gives -7.15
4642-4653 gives -7.34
